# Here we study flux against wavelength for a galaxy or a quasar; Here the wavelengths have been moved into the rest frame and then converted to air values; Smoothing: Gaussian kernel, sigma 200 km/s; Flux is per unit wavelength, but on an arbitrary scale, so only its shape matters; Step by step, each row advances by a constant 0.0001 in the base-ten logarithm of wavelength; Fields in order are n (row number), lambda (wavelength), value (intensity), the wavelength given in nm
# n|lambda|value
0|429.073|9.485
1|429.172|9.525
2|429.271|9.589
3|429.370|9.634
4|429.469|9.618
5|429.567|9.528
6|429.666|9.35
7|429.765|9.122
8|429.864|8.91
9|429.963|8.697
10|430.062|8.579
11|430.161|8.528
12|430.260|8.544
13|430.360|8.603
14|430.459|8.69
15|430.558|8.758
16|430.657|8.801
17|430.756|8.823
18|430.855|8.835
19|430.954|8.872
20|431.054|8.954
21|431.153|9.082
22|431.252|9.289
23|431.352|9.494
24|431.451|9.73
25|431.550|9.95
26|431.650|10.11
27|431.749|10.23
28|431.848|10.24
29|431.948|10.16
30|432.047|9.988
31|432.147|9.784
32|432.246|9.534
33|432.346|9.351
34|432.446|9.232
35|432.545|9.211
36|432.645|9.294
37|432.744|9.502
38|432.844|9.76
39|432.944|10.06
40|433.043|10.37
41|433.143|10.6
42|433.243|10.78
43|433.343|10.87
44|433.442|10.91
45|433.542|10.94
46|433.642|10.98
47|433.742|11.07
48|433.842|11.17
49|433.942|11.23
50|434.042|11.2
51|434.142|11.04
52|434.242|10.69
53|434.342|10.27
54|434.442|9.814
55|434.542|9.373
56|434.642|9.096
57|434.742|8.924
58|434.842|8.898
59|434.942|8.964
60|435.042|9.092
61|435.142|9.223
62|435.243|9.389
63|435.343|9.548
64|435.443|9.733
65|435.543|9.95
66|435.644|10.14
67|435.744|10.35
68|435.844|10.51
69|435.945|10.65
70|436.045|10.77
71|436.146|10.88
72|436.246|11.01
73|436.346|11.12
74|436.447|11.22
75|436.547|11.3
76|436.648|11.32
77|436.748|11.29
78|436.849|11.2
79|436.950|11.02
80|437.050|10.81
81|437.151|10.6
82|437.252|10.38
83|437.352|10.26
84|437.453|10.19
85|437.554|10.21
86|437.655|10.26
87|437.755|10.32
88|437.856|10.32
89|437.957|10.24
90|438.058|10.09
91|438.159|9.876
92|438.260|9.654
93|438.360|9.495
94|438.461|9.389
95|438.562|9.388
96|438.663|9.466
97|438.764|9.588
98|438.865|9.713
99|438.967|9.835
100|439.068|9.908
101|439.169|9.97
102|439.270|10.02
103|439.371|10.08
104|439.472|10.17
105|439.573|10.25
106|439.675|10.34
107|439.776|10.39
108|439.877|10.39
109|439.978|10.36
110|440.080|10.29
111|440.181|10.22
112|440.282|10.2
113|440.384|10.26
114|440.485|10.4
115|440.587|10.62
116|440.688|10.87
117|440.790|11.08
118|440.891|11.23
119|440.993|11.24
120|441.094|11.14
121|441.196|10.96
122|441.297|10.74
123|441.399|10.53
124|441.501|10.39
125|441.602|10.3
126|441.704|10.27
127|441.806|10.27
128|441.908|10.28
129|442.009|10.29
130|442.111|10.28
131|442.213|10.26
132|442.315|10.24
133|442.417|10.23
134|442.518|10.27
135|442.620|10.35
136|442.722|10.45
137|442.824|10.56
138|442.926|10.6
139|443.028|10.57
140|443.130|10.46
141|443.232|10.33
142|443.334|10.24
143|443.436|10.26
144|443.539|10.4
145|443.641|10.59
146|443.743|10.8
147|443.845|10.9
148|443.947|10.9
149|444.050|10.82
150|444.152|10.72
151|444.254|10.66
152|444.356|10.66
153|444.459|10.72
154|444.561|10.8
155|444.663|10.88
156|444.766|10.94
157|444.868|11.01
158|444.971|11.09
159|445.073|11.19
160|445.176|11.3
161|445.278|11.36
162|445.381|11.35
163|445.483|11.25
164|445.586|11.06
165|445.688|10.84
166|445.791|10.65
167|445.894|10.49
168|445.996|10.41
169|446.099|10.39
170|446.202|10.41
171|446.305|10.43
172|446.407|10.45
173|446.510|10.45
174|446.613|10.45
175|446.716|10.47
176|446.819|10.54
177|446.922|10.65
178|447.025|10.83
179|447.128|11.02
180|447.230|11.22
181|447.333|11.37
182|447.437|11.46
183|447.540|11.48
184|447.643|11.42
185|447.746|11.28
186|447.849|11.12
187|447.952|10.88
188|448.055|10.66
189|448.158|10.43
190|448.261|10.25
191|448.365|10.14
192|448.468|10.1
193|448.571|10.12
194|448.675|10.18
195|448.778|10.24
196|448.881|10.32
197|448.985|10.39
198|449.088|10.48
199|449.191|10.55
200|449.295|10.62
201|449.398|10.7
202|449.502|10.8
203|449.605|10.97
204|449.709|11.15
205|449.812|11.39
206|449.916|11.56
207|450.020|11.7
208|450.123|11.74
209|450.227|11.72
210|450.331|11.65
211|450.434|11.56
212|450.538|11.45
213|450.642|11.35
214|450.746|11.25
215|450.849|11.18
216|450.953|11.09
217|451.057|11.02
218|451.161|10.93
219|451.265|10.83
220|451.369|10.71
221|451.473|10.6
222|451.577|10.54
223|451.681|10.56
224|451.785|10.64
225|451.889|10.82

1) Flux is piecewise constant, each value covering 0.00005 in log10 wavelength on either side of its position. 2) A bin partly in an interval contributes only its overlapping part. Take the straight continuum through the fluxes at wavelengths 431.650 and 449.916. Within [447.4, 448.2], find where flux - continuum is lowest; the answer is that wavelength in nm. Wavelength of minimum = 448.158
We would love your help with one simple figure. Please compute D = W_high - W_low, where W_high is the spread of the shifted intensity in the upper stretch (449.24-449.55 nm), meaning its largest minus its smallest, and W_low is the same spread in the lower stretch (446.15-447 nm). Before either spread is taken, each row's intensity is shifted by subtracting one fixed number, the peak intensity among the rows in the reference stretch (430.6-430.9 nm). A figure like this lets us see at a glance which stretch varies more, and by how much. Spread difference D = -0.1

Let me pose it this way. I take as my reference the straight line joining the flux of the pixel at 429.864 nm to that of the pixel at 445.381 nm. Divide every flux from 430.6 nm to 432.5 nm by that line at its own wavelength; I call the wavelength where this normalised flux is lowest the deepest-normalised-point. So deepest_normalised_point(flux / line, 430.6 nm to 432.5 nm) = 430.657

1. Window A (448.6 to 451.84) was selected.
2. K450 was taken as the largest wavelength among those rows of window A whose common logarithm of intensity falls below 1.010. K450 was 448.675 nm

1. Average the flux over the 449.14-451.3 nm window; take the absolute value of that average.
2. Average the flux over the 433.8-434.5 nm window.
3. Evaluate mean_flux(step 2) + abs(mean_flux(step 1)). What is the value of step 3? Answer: 22.0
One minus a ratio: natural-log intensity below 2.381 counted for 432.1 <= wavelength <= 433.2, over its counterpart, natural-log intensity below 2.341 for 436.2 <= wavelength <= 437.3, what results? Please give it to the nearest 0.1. -10.0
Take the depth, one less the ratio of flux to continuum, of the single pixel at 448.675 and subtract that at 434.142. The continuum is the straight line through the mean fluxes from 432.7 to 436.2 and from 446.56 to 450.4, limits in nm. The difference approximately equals 0.15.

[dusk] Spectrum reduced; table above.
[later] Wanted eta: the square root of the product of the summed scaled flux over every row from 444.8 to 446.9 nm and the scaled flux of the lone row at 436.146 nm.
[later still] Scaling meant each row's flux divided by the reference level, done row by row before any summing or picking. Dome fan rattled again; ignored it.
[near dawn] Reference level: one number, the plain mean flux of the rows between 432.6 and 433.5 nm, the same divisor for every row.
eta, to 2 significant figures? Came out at 4.7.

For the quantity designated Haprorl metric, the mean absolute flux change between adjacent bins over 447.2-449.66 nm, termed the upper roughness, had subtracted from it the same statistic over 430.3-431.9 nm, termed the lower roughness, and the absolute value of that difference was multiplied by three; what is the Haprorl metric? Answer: 0.00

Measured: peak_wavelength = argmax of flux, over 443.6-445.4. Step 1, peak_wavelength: 445.278 nm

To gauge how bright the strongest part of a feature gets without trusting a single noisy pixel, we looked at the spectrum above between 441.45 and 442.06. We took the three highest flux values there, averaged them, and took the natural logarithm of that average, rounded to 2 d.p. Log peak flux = 2.33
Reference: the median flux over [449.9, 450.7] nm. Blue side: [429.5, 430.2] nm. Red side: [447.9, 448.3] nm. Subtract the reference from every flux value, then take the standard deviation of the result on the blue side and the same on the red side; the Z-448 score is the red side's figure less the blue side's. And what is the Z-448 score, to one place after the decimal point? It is -0.1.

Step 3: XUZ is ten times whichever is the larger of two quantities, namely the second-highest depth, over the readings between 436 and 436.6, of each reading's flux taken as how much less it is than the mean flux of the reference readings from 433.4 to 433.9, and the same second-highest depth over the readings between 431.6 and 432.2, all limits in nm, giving 10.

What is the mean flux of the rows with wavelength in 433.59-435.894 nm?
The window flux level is 10.0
